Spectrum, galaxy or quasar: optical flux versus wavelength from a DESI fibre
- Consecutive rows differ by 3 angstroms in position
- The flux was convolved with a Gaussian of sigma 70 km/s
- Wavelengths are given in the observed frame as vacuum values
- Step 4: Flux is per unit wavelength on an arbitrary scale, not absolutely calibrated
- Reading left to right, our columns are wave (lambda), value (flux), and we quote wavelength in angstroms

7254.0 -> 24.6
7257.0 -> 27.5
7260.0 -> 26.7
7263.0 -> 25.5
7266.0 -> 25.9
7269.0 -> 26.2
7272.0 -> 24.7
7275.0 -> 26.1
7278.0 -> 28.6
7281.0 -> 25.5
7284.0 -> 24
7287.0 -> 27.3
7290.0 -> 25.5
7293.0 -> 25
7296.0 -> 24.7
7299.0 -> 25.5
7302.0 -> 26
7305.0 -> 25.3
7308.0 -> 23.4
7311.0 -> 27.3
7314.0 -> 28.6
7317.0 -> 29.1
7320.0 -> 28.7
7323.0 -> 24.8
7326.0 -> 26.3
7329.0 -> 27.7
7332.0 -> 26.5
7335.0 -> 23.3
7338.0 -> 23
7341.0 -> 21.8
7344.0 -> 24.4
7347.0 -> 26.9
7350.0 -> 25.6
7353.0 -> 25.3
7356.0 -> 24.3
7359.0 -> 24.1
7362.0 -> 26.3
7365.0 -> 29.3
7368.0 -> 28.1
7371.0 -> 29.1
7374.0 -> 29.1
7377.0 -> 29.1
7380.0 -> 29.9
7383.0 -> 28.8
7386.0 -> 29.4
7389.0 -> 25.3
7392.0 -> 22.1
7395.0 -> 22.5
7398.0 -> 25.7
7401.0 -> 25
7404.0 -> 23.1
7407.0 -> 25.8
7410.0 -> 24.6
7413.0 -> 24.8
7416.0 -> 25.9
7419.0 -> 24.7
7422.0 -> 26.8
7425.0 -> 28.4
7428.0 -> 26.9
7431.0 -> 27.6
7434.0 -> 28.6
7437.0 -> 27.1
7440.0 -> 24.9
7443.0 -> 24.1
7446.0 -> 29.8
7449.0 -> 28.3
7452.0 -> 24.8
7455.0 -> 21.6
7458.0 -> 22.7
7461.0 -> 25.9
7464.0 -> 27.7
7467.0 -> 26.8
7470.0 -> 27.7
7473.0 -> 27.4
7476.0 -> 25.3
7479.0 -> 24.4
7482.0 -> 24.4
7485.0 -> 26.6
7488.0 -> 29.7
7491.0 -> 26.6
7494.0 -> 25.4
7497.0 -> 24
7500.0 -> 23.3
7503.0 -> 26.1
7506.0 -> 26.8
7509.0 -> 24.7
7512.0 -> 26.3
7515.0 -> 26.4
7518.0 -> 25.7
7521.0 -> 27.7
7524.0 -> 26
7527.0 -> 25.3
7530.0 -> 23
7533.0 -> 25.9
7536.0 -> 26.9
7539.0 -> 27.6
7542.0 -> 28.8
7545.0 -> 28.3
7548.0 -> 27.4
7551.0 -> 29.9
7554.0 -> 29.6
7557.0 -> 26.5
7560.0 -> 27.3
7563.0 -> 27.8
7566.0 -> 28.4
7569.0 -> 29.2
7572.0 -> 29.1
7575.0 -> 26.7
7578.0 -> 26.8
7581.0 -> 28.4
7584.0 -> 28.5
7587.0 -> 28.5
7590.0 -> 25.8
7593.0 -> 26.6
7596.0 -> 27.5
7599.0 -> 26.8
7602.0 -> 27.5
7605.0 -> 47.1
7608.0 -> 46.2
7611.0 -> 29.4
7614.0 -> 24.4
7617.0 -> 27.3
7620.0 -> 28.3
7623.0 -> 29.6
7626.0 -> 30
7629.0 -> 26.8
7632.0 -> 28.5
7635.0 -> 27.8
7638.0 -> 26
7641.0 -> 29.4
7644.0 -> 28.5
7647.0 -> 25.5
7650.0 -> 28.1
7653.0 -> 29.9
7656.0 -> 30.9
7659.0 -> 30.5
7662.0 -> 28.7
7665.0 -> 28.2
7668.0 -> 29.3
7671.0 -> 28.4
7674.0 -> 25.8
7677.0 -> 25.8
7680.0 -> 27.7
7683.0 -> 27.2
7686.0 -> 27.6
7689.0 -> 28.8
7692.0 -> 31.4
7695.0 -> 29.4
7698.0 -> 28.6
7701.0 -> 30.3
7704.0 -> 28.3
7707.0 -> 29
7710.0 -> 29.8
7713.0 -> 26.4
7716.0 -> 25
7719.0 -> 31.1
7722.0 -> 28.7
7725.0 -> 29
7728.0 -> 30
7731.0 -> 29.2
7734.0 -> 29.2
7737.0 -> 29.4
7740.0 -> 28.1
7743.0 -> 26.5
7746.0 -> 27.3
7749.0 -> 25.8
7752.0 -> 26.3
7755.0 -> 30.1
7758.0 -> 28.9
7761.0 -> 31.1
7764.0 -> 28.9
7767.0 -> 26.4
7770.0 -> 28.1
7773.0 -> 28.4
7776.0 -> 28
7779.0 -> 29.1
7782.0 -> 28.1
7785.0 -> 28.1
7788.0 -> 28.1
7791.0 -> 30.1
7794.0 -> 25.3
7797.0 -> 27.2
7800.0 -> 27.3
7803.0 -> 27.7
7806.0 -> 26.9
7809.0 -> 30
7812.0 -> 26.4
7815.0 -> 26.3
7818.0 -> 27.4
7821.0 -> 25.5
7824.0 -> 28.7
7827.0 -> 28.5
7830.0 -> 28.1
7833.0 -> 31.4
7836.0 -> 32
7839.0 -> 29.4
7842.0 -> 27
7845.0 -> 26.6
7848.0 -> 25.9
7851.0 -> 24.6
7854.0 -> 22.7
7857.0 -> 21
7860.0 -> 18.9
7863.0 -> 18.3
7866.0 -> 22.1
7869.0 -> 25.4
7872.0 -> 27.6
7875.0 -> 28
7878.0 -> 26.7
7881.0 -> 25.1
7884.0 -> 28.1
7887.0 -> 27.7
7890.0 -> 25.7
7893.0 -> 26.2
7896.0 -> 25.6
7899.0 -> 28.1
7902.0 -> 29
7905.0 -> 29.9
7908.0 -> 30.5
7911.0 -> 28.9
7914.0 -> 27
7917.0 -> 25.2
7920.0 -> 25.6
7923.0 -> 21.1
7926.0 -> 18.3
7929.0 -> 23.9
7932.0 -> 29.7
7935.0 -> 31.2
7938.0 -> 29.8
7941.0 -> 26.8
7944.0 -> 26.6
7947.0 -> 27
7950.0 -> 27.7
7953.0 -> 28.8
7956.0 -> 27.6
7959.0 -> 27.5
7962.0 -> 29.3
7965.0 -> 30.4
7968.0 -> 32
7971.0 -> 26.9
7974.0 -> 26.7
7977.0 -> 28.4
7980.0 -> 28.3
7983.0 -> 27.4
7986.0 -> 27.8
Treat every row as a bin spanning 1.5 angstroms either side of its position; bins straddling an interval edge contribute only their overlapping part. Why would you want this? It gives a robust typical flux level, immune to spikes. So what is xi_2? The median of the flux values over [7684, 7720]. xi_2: 28.9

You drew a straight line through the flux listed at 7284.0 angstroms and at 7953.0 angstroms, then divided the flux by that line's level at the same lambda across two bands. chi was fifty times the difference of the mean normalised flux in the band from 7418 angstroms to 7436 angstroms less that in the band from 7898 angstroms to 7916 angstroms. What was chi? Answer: 4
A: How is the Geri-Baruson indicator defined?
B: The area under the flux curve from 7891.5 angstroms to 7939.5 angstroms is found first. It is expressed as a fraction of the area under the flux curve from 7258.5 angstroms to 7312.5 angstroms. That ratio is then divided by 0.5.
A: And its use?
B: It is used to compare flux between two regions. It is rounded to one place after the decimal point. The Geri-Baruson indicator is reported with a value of 1.9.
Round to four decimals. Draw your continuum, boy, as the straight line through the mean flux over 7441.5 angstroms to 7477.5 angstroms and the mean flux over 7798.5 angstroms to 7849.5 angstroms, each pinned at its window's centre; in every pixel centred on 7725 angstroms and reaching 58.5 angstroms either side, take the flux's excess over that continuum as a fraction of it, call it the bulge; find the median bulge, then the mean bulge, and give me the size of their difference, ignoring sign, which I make 0.0120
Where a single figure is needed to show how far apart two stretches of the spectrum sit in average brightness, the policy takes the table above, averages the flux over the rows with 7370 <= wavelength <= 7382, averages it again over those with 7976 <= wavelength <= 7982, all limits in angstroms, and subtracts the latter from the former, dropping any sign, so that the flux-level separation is 1.0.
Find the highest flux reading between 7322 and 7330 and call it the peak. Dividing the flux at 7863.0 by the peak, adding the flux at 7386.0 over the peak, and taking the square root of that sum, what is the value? 1.31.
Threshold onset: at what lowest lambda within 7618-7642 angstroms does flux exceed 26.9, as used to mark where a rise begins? 7620.0 angstroms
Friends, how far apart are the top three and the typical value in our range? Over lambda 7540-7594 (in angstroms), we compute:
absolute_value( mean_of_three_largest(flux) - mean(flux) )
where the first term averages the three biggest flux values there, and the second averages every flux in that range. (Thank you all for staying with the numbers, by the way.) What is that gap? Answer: 1.6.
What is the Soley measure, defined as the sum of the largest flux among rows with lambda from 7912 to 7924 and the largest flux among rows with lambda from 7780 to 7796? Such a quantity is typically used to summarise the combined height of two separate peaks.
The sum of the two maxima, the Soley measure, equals 57.1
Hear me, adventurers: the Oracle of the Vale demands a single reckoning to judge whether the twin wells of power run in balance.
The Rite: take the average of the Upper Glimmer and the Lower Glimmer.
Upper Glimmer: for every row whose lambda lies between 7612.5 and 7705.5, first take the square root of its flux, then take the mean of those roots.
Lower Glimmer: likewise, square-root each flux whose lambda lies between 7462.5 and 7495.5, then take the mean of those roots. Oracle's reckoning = 5.23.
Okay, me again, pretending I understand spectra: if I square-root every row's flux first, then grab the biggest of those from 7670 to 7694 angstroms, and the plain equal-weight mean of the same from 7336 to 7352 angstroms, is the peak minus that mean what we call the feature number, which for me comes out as 0.67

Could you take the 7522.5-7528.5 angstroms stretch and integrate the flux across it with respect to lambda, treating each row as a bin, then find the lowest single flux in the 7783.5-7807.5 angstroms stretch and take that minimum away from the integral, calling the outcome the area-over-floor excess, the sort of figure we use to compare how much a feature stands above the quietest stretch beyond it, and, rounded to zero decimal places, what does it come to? 129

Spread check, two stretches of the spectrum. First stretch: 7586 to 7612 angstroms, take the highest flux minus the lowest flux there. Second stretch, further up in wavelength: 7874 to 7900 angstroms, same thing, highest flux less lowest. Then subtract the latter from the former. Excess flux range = 18.3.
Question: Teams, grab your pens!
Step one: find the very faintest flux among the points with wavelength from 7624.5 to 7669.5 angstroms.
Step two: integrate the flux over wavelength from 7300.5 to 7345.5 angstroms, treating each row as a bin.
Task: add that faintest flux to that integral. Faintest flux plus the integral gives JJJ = 1184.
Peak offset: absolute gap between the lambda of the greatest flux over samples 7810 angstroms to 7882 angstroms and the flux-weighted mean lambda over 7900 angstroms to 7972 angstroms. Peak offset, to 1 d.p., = 101.0 angstroms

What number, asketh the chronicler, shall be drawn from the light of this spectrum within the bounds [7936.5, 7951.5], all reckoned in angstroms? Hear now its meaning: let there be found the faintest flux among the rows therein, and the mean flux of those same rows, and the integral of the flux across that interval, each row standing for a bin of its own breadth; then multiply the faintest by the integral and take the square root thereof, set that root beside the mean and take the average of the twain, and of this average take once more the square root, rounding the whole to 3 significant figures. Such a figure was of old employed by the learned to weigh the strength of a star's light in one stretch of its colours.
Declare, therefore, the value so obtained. 8.14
